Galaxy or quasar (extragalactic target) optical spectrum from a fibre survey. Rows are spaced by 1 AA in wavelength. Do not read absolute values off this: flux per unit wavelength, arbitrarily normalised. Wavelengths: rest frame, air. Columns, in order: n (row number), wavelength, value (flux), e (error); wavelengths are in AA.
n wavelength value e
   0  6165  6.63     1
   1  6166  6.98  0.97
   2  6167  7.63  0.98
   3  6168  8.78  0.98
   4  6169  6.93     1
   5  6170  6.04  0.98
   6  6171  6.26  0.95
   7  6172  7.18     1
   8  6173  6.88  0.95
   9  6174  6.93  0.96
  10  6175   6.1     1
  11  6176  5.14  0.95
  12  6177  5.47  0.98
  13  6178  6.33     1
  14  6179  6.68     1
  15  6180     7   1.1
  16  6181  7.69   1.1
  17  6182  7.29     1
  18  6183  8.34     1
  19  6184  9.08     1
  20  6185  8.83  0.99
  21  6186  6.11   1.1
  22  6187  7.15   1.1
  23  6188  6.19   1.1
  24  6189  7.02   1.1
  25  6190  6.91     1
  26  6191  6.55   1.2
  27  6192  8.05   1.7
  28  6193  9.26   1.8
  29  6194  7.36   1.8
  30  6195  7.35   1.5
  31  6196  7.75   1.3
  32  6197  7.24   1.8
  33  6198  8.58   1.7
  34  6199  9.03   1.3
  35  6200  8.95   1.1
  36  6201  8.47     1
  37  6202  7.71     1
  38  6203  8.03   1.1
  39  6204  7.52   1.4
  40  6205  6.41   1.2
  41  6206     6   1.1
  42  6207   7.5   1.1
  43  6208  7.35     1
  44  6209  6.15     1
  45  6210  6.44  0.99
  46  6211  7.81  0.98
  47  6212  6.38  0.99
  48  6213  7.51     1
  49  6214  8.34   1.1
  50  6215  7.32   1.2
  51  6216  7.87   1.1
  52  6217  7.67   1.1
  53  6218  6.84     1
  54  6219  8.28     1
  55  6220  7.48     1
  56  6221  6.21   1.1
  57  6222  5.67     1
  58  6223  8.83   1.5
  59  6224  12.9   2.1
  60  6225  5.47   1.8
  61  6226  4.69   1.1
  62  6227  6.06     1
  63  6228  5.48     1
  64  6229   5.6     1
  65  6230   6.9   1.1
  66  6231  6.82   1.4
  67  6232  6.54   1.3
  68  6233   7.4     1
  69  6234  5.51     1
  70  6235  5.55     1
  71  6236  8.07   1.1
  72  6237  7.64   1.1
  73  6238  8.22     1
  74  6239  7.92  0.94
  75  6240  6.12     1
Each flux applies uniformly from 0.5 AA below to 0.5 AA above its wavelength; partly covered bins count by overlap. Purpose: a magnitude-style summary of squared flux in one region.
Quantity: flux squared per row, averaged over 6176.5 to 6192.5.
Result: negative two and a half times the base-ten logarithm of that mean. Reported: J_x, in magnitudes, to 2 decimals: -4.30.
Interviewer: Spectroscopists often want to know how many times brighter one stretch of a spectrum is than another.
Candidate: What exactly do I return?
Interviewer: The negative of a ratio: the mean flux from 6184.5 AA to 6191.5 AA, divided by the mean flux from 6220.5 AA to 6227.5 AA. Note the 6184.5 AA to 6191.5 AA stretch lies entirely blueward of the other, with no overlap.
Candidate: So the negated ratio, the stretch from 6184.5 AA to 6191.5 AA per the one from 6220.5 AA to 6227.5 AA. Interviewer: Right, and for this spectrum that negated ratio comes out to -0.98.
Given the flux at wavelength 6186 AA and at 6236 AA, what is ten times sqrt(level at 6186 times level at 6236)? 70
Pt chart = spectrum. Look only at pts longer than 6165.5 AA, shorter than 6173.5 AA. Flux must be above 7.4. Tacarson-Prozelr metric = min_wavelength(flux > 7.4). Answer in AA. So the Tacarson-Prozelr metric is 6167 AA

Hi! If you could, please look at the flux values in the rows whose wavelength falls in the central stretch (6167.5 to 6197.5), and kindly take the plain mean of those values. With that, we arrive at 7.13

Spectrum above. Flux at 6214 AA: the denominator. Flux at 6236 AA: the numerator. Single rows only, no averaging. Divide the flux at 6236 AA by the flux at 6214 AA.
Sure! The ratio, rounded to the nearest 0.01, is 0.97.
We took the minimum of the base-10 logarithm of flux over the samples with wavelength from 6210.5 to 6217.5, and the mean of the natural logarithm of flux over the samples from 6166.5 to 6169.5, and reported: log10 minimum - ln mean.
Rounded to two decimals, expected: -1.24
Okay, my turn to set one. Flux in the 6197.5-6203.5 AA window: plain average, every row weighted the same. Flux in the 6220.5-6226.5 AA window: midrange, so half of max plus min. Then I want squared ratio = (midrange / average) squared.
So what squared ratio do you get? 1.1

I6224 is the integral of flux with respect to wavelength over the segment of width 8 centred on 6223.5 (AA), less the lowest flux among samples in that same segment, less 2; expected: 51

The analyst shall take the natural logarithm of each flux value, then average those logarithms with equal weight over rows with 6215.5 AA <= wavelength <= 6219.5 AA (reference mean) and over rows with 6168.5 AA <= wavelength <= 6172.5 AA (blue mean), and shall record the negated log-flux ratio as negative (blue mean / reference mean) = -0.93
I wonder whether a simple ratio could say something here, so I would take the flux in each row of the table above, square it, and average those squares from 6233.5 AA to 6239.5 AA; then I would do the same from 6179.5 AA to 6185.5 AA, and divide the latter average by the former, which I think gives 1.24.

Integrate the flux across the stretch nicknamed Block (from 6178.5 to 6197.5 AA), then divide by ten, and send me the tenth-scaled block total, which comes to 14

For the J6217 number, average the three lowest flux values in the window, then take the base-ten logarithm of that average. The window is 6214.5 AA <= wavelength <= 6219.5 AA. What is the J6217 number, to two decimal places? 0.86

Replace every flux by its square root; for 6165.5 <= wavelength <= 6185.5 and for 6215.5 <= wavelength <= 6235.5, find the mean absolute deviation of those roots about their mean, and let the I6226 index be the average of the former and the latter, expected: 0.189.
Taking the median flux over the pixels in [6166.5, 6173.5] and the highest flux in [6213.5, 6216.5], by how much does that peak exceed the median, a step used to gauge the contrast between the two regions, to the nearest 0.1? 1.4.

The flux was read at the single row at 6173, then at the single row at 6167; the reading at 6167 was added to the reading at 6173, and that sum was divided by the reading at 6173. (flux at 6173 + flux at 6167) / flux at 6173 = 2.1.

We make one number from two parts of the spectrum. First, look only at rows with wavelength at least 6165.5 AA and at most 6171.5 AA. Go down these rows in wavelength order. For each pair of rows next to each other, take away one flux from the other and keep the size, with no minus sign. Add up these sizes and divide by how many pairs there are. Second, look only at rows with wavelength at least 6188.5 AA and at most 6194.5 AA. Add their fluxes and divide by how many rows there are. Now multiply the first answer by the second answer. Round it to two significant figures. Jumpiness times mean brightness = 7.2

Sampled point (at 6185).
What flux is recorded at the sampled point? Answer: 8.83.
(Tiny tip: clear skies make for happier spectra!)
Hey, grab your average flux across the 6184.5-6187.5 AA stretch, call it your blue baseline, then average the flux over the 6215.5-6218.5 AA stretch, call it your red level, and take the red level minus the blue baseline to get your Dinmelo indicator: 0.1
